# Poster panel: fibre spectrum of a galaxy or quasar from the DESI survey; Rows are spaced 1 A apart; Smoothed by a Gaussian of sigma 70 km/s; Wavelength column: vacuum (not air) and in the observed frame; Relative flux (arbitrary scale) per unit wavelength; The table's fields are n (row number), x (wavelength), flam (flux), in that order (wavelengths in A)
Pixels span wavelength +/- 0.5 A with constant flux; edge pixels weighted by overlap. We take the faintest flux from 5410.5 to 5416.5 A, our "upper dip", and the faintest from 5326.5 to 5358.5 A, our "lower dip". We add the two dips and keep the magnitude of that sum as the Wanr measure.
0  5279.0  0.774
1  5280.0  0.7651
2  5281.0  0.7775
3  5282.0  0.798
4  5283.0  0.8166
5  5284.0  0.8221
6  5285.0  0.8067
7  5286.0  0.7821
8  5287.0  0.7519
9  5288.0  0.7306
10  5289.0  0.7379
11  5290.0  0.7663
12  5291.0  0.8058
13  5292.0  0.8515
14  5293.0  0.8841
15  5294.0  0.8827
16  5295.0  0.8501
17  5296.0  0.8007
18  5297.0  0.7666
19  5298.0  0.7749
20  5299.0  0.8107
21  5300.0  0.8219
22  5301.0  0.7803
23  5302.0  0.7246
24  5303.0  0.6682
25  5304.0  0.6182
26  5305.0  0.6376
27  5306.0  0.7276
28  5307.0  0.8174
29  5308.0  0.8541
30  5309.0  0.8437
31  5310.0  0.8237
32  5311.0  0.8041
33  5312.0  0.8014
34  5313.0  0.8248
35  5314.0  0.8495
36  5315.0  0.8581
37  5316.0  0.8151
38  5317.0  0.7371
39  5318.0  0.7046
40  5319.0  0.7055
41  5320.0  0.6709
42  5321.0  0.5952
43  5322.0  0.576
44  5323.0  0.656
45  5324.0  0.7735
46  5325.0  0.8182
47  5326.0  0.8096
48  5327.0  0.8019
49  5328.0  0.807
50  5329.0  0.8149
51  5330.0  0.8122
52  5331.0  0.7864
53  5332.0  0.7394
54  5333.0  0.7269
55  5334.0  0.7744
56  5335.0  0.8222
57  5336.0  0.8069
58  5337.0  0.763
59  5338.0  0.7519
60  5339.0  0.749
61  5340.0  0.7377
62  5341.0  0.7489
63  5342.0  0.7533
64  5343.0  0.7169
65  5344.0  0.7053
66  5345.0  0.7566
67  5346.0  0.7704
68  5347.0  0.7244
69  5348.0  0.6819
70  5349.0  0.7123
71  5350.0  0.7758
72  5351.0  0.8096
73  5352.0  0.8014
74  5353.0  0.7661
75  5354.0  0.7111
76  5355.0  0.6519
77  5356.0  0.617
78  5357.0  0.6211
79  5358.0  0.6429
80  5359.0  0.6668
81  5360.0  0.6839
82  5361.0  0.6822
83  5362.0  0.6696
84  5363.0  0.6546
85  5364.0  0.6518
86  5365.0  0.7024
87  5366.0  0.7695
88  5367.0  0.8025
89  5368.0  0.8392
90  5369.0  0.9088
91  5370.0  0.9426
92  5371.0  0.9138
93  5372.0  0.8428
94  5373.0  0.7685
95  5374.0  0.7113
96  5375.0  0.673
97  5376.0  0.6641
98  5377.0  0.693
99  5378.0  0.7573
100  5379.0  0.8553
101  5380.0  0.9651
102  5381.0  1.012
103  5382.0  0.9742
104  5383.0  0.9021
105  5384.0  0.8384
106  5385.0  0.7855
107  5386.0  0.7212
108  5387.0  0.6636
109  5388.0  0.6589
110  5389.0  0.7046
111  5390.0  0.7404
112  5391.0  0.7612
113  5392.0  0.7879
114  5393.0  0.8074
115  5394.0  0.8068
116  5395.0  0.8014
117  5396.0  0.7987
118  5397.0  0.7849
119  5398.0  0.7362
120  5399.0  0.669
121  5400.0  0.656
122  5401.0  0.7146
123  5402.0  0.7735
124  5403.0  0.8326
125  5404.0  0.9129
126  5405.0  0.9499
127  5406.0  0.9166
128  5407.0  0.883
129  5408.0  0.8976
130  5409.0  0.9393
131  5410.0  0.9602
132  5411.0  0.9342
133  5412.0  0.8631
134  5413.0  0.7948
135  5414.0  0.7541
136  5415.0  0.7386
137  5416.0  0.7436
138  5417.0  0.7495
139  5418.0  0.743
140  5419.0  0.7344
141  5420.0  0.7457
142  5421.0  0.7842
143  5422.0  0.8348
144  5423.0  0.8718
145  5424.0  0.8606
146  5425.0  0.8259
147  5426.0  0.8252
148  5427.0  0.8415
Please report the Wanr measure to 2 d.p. 1.36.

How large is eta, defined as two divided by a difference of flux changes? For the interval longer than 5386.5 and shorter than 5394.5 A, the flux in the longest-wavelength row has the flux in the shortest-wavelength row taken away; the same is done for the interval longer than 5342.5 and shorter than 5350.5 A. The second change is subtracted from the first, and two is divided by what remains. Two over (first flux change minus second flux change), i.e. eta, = 24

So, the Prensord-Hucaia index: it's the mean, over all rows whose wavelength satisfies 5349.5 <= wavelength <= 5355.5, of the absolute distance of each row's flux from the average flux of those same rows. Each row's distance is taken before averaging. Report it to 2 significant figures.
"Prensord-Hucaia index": 0.047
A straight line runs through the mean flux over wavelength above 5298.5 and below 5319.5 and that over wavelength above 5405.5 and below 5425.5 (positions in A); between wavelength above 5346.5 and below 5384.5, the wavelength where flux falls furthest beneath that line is 5356.0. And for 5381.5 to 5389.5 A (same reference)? 5388.0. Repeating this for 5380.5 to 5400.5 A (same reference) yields 5400.0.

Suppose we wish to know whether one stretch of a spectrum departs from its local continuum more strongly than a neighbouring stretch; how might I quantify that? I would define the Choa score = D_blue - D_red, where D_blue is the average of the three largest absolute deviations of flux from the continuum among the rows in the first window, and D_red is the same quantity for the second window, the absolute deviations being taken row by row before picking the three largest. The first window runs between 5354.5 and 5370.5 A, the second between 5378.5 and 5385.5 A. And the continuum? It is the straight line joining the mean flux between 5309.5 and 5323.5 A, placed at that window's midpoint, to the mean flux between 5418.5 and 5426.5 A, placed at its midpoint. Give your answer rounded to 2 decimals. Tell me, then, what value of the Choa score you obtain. -0.04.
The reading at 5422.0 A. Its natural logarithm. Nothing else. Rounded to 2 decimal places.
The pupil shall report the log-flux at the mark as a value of -0.18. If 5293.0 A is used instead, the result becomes -0.12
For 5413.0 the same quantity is -0.23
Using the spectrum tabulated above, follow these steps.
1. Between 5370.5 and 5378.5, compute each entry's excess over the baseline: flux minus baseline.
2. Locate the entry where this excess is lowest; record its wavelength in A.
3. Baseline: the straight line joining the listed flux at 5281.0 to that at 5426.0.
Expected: 5376.0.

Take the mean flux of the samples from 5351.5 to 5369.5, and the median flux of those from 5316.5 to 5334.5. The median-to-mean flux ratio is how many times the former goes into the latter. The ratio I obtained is 1.06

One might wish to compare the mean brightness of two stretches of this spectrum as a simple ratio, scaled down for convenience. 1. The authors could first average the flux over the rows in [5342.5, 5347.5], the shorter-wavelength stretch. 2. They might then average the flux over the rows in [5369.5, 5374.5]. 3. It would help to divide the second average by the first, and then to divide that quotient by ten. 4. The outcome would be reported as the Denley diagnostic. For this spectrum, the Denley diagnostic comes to 0.11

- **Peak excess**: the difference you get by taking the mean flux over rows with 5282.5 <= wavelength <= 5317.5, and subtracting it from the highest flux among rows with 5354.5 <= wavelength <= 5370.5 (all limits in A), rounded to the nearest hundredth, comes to 0.15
